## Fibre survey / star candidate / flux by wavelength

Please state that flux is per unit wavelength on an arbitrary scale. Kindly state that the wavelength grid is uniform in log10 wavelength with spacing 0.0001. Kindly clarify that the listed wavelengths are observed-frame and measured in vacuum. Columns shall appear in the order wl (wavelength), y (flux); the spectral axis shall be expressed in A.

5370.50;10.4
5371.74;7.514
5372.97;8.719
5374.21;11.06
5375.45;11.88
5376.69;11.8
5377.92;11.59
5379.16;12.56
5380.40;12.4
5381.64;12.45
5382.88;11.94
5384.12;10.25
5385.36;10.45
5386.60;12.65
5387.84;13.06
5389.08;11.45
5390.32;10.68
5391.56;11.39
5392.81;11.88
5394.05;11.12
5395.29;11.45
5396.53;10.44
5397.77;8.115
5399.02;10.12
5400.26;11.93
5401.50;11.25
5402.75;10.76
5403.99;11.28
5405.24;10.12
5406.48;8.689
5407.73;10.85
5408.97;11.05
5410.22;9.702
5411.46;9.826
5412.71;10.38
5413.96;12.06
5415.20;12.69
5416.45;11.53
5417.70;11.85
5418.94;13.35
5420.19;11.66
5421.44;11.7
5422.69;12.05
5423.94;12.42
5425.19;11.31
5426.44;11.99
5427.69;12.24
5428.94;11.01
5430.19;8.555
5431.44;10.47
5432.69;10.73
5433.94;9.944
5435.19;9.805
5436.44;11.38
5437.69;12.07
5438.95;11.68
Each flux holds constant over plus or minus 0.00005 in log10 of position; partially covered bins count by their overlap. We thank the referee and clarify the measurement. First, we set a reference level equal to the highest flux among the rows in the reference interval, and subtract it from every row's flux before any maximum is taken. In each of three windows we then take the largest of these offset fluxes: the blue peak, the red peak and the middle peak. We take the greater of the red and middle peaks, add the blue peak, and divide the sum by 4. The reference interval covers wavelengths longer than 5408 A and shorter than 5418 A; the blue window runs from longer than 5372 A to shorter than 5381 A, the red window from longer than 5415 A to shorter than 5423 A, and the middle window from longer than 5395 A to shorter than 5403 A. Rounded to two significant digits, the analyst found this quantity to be 0.13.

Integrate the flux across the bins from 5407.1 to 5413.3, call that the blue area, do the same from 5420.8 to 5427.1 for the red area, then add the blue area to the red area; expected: 139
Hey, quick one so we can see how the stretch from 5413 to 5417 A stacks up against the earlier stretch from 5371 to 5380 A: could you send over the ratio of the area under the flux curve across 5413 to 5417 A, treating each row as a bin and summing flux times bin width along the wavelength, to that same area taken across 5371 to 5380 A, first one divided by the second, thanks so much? 0.49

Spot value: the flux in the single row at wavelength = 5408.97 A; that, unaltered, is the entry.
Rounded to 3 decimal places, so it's 11.050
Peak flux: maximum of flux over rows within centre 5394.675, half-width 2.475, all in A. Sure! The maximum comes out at 11.88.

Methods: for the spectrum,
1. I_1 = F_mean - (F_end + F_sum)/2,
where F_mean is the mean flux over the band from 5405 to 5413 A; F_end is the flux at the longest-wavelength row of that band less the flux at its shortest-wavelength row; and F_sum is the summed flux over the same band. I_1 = -25.4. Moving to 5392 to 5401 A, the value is -26.8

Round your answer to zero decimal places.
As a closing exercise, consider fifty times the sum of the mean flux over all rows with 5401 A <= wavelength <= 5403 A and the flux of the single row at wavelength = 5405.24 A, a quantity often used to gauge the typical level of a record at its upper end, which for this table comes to 1056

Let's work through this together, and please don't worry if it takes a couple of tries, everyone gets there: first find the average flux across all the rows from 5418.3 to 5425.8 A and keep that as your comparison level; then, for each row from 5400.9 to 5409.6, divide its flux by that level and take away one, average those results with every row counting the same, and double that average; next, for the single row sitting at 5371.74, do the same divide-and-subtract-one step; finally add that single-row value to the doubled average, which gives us -0.63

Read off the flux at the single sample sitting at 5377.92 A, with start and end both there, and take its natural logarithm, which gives 2.45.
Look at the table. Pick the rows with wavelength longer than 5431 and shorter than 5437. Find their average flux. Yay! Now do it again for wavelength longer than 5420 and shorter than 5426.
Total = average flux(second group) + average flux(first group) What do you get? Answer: 22.3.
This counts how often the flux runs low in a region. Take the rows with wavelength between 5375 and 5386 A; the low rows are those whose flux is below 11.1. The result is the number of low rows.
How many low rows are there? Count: 2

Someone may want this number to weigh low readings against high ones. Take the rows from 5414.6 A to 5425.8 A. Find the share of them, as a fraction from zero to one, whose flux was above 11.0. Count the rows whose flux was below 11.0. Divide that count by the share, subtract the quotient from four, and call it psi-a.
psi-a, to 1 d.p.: 4.0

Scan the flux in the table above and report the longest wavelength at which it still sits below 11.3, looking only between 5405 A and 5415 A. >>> 5412.71 A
